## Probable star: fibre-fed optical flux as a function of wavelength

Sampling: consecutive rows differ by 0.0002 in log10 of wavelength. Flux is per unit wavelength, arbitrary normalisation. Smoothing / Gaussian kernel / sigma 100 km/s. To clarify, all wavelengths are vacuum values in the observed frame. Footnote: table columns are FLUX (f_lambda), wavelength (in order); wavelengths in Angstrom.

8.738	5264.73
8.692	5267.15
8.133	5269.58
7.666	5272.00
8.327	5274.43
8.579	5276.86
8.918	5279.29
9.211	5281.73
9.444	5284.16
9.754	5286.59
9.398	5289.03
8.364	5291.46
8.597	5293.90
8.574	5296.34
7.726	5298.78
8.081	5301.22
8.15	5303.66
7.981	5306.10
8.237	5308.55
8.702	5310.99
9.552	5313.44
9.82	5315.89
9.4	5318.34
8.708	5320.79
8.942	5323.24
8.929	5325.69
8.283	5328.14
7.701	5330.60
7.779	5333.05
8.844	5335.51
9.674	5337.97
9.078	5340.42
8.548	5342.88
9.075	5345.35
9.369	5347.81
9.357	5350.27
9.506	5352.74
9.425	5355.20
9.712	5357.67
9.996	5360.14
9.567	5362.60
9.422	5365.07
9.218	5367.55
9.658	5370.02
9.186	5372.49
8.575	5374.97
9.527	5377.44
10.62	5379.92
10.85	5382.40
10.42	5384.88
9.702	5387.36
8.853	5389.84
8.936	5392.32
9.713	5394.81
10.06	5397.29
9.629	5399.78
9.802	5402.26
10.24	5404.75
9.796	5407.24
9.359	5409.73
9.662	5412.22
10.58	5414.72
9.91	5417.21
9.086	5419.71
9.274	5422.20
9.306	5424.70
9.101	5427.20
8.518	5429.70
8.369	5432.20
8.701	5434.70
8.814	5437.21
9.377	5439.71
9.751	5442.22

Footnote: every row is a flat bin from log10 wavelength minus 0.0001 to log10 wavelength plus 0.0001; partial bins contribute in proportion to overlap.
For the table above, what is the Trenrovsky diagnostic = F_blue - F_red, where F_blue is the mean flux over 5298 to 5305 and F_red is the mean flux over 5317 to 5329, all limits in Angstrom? -0.87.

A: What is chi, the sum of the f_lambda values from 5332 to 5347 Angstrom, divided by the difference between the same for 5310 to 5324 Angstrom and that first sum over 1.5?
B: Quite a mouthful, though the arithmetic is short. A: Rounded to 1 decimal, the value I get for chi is 2.7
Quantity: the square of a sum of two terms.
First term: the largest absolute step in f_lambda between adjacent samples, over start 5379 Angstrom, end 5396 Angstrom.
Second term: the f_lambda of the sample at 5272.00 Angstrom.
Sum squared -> 73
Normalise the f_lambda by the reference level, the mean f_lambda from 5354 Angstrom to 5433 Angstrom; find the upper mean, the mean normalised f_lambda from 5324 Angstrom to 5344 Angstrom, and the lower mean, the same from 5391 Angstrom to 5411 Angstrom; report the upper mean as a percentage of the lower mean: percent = 89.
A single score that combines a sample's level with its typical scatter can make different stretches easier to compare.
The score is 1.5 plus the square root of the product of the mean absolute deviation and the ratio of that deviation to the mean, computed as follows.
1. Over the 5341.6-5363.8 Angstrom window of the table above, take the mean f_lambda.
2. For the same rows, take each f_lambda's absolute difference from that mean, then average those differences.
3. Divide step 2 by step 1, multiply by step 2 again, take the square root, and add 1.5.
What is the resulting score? 1.59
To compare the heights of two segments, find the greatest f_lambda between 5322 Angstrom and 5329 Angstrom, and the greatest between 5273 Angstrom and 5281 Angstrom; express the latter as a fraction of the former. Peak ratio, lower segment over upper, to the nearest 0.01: 1.00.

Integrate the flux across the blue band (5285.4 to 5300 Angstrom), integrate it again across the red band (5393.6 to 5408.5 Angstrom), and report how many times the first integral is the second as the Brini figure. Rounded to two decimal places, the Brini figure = 0.87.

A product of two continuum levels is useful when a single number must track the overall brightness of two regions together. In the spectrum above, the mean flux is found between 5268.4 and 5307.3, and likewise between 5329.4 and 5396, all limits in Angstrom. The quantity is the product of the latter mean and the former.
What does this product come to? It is 80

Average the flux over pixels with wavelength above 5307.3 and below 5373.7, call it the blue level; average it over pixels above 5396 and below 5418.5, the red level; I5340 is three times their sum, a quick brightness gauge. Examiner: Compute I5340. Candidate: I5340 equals 57.0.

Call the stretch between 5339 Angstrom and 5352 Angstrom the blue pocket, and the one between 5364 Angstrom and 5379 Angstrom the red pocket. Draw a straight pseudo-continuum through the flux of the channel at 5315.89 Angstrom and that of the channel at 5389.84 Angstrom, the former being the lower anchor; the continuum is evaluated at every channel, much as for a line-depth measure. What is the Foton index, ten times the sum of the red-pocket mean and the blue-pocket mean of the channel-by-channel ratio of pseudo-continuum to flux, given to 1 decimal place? 20.2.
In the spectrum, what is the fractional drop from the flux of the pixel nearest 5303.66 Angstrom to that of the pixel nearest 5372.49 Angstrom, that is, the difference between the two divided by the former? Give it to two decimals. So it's -0.13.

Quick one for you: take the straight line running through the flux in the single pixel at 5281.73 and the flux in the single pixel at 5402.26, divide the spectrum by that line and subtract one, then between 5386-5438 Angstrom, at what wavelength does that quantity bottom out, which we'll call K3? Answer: 5432.20 Angstrom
